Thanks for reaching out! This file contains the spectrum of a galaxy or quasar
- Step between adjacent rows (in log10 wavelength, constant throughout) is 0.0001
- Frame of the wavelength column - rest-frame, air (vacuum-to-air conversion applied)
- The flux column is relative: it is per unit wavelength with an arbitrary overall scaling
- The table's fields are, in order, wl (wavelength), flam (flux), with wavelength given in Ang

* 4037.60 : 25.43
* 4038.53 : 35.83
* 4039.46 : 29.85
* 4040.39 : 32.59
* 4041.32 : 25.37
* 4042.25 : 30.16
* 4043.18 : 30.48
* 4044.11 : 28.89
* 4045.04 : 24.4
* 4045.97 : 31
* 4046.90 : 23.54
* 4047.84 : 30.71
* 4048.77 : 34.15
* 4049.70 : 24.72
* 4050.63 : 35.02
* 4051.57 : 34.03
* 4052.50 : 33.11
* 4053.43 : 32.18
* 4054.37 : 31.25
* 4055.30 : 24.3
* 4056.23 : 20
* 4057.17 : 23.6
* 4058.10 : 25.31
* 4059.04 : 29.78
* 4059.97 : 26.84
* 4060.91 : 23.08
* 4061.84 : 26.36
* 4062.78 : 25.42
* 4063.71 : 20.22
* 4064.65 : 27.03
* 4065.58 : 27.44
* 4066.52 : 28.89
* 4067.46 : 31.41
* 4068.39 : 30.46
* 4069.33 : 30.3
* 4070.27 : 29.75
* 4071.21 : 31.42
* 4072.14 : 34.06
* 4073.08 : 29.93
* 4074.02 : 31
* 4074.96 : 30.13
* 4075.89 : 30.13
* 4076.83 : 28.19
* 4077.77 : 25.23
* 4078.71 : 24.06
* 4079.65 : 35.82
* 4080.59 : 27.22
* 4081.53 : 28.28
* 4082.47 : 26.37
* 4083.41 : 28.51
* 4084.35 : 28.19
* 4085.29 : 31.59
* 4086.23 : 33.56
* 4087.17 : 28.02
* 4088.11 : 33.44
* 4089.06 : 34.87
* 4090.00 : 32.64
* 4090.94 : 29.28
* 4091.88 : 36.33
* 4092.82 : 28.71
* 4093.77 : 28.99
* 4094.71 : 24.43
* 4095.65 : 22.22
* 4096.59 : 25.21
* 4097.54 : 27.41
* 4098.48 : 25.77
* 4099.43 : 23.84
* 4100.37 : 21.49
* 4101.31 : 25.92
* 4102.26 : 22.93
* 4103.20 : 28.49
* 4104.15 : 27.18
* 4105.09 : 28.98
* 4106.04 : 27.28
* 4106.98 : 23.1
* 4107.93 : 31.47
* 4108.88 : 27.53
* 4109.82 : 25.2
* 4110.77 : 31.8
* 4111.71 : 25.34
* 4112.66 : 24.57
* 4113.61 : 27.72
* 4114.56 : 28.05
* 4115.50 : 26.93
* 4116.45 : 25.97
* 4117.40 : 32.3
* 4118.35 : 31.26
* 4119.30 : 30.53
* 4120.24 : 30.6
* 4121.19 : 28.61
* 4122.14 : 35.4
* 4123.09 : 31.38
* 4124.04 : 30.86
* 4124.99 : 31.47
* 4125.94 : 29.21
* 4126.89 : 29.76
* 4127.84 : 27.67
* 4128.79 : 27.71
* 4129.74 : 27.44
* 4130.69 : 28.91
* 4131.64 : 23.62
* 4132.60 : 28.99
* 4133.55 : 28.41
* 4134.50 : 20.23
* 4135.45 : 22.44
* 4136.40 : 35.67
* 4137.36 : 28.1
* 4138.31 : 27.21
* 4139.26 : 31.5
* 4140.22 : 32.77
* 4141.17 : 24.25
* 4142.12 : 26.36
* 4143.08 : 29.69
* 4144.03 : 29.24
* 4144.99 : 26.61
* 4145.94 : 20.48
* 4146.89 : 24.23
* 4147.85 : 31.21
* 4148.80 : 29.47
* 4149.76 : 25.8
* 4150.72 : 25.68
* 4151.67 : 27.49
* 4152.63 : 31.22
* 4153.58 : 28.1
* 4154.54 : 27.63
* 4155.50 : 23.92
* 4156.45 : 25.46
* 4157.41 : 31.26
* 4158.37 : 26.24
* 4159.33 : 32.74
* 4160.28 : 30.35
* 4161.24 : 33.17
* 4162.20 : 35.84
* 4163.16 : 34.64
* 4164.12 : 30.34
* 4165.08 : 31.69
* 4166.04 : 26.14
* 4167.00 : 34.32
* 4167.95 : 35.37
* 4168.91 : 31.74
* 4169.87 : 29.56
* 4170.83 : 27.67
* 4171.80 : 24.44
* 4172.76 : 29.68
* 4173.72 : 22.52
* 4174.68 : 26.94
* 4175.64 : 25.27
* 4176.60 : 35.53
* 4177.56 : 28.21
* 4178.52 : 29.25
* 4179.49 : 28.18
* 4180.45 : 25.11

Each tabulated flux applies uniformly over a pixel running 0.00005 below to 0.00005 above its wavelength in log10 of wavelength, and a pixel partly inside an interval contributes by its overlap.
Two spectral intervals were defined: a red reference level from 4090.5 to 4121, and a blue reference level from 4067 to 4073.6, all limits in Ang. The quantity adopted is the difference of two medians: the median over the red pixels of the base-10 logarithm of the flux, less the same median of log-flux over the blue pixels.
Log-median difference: -0.05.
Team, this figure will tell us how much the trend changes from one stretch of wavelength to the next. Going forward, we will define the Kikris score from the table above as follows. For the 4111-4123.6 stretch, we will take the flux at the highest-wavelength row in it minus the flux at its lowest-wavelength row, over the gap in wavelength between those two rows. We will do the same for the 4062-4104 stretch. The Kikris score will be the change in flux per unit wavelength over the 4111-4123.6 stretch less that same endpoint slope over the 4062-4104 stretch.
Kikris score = 0.5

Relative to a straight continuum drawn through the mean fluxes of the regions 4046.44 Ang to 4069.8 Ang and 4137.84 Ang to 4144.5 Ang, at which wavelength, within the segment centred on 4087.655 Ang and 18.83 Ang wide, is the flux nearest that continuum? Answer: 4084.35 Ang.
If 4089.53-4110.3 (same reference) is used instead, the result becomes 4103.20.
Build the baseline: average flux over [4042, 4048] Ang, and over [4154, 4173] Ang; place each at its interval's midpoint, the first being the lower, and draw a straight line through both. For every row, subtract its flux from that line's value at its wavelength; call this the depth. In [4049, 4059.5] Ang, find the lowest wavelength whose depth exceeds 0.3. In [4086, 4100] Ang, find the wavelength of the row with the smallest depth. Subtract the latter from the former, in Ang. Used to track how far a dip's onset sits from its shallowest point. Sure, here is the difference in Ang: -42.2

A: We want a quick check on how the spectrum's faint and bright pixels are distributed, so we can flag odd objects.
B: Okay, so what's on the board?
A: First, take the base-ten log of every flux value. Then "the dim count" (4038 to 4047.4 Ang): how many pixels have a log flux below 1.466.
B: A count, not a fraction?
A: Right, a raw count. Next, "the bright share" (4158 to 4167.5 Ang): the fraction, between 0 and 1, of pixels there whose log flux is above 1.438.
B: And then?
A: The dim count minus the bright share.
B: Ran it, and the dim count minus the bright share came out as 3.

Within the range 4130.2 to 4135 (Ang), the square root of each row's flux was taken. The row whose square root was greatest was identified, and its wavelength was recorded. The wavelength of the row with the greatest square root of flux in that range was 4132.60 Ang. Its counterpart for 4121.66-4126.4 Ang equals 4122.14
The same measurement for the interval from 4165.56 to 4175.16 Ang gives 4167.95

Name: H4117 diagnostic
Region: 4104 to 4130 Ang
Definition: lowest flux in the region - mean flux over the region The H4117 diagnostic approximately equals -5.7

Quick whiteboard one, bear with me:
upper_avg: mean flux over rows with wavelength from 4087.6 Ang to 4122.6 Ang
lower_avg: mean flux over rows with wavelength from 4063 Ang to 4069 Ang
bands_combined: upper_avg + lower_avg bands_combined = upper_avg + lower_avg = 55.7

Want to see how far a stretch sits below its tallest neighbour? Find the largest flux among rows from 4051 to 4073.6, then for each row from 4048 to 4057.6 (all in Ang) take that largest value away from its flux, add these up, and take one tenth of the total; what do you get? -4.8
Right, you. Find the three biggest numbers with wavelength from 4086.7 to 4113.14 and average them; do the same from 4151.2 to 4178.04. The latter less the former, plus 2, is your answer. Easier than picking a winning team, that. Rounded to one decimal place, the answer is 2.7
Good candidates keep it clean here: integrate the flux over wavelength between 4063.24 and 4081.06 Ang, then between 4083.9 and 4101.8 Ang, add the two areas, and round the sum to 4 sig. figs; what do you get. 1029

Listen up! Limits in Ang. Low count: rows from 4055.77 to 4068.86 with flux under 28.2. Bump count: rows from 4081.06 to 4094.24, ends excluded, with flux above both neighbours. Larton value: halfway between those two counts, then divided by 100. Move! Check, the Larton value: 0.07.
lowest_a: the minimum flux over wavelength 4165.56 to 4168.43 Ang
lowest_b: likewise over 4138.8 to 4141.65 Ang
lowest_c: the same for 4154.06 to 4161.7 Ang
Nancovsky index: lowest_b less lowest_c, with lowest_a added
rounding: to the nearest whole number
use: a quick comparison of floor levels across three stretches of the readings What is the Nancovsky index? 26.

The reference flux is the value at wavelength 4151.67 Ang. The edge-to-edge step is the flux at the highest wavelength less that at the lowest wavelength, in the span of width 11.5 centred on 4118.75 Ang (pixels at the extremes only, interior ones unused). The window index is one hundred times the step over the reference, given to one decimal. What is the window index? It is 11.4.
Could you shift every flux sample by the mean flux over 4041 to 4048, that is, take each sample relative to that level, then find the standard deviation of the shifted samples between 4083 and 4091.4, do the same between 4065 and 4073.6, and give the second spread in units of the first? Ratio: 0.7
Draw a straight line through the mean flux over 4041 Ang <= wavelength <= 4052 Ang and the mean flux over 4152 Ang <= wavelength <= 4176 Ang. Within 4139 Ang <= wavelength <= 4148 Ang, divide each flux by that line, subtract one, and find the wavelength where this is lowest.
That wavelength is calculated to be 4145.94 Ang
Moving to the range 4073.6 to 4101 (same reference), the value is 4100.37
